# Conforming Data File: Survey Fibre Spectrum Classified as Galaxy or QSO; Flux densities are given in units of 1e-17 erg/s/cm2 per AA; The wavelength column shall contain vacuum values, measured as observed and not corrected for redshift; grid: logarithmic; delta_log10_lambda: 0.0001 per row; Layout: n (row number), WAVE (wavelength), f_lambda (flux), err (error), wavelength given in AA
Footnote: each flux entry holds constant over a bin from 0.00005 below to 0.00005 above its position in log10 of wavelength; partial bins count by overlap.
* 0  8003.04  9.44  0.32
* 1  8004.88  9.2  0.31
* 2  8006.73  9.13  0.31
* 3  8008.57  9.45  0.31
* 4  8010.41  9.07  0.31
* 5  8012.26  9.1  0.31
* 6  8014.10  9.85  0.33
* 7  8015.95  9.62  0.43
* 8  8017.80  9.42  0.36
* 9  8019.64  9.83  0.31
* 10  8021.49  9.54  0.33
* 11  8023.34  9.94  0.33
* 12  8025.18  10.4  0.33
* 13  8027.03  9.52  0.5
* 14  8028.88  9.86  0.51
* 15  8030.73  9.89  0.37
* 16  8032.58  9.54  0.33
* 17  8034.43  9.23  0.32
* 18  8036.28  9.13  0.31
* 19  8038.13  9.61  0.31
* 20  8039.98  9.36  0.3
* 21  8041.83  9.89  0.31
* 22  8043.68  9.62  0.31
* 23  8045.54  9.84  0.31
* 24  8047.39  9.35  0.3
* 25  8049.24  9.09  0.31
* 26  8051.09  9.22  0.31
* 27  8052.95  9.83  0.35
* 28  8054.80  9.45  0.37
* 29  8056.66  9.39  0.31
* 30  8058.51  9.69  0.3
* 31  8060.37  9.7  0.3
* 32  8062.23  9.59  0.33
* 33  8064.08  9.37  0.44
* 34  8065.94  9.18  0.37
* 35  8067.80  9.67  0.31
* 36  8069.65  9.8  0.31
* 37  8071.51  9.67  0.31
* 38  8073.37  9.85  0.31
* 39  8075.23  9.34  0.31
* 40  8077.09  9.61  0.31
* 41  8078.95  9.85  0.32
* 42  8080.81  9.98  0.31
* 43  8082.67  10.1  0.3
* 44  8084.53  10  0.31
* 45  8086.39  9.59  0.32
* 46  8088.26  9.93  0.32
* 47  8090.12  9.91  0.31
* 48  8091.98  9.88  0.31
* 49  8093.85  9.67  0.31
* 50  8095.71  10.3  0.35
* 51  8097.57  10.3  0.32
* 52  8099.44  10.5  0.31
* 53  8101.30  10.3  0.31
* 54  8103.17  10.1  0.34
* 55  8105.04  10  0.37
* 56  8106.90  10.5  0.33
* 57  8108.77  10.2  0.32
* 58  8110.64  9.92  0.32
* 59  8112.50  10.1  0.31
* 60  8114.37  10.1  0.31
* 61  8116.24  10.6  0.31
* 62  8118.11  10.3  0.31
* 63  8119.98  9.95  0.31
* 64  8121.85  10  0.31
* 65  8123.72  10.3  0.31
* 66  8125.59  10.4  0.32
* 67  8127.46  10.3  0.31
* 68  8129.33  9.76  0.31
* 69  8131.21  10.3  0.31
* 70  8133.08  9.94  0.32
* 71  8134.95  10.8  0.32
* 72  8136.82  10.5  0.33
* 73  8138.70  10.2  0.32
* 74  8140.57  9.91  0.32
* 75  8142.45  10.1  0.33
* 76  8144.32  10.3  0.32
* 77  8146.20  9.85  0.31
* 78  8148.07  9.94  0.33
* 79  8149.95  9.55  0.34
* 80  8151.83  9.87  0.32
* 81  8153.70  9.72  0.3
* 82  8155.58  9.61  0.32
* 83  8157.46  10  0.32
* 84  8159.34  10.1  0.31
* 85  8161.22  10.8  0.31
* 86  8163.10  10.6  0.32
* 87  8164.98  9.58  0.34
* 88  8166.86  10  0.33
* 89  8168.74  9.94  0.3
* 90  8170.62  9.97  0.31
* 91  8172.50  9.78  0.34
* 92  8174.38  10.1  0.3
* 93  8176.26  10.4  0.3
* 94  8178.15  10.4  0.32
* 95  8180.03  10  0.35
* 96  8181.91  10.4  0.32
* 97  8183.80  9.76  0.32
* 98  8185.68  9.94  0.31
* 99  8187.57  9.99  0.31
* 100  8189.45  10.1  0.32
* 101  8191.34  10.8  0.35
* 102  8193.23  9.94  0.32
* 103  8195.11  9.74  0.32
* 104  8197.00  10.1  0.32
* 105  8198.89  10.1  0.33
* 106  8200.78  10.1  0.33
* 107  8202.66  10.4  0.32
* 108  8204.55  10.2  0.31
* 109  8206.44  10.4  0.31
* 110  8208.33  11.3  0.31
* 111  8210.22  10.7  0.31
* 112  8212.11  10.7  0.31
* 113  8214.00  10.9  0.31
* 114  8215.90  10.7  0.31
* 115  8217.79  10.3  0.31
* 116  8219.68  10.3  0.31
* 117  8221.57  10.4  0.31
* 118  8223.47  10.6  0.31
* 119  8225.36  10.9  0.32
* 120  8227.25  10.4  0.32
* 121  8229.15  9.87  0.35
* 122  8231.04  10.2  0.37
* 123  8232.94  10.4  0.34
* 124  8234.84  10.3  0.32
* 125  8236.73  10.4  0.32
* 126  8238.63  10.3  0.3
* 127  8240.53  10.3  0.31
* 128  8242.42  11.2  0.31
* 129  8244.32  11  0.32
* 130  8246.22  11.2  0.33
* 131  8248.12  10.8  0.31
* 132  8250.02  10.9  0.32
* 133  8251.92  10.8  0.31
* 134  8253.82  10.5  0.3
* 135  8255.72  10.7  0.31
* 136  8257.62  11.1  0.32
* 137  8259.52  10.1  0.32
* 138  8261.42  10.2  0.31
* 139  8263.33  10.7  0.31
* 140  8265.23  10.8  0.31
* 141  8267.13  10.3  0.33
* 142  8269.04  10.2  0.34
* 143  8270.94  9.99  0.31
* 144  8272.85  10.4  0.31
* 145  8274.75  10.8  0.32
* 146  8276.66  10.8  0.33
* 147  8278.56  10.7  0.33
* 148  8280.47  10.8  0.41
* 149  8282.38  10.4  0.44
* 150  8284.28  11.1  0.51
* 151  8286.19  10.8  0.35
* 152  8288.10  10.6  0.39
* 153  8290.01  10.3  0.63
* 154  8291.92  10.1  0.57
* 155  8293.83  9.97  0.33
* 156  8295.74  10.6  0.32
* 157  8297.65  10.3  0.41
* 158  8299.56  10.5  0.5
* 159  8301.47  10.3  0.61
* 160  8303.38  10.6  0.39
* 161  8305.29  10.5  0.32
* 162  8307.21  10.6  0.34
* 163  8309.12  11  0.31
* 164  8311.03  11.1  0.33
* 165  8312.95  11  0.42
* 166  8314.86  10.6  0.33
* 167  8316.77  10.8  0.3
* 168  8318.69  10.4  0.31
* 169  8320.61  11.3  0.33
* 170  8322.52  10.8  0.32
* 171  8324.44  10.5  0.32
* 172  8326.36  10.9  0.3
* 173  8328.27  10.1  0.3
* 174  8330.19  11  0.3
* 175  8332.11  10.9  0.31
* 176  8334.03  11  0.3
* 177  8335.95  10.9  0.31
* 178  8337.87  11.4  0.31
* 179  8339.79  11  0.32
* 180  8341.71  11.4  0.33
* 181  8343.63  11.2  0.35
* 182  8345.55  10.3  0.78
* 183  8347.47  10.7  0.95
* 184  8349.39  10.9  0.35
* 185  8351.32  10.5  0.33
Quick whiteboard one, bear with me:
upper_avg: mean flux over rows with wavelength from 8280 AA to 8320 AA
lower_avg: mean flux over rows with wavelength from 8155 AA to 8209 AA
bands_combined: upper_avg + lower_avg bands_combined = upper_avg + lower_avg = 20.7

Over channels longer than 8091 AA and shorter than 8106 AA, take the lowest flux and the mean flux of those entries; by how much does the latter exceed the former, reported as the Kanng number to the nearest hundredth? 0.46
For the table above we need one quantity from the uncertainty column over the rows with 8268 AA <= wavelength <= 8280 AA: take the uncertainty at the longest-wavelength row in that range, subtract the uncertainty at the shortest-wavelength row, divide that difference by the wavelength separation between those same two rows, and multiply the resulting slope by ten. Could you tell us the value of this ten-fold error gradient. -0.011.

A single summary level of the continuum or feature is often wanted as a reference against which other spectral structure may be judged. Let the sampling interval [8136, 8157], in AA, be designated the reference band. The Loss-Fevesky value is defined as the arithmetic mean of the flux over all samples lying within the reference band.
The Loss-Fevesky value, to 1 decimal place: 10.0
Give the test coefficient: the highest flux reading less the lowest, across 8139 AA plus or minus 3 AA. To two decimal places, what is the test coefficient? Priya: 0.59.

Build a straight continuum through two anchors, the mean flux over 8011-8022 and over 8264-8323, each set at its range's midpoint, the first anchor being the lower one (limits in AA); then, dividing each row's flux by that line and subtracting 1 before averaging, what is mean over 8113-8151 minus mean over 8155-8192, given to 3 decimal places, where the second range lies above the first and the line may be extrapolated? 0.020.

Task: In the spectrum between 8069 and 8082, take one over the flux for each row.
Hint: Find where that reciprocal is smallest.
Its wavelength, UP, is 8080.81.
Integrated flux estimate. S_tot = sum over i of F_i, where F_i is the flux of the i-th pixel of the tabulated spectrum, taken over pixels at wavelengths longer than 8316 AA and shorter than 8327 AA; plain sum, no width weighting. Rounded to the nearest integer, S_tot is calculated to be 65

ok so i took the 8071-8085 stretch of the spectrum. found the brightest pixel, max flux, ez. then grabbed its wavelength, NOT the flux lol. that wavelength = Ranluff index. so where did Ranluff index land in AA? 8082.67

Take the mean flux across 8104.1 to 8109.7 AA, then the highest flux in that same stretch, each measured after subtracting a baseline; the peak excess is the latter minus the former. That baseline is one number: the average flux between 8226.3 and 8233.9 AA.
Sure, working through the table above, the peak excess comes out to 0.27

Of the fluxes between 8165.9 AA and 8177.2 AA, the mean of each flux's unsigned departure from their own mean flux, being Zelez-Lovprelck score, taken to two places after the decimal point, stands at 0.15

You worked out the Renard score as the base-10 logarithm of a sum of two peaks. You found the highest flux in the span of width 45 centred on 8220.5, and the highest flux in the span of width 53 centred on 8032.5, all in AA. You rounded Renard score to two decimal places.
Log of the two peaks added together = 1.34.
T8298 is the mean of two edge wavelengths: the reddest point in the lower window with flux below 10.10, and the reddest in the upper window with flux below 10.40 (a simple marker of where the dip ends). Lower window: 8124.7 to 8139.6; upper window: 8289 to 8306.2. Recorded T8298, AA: 8217.3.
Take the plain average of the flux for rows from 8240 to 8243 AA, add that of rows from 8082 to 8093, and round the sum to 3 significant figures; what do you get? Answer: 20.7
